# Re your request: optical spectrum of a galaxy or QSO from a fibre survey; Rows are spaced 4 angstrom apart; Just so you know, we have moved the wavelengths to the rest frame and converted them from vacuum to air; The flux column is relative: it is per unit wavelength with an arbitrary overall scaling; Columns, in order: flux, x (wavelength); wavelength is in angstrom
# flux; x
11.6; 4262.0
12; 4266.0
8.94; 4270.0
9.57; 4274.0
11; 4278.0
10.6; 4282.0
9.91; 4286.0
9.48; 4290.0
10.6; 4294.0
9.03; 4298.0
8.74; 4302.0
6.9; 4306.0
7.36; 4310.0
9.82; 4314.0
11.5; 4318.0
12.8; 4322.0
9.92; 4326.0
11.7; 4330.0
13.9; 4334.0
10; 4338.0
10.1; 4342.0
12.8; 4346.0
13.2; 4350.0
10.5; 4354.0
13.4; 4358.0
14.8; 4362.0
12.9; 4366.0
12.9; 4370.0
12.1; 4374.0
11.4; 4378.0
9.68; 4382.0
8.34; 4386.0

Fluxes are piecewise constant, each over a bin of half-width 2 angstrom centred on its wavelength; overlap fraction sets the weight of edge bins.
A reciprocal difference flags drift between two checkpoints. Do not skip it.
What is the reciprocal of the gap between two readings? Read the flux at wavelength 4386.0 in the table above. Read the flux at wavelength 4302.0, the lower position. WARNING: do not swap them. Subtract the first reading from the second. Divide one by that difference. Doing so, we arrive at 2.5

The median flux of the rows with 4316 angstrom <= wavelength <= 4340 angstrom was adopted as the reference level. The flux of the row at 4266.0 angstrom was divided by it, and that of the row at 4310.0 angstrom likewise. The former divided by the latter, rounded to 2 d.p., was 1.63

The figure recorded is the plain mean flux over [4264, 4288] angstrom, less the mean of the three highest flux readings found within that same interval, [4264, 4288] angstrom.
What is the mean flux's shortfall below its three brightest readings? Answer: -0.86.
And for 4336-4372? -1.51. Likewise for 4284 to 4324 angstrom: -2.02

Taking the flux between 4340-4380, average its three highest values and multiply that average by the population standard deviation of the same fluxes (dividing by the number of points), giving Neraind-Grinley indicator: 18.5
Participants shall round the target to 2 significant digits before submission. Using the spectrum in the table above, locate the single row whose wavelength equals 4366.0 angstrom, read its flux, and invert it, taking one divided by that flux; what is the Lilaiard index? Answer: 0.078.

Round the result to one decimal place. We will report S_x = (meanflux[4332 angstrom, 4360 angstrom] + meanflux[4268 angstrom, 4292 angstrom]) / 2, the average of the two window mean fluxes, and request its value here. 11.0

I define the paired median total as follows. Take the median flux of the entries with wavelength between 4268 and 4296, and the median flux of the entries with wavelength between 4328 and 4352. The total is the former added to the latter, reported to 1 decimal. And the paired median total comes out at 22.2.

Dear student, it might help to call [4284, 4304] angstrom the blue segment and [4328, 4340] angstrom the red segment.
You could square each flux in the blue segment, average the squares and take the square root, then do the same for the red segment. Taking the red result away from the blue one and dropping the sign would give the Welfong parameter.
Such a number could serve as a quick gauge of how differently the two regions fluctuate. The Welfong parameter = 2.4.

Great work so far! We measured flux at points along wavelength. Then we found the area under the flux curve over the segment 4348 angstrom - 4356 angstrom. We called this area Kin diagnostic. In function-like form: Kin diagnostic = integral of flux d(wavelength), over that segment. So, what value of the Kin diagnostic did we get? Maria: 95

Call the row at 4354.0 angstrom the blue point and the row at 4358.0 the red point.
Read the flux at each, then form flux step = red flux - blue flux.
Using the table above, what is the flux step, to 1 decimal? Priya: 2.9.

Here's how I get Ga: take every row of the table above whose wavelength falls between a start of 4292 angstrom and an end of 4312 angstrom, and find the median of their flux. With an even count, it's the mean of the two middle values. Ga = 8.7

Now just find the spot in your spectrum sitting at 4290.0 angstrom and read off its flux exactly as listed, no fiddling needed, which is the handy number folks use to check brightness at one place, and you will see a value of 9.48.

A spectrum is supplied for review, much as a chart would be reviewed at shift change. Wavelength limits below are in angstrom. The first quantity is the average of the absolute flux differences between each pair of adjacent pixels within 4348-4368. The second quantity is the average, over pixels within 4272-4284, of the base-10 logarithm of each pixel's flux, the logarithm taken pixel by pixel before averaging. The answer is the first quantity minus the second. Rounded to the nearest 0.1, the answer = 1.2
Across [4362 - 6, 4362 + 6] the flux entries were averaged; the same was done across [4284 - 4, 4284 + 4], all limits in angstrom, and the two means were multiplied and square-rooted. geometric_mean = 11.9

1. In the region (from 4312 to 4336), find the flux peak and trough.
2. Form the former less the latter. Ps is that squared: 17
